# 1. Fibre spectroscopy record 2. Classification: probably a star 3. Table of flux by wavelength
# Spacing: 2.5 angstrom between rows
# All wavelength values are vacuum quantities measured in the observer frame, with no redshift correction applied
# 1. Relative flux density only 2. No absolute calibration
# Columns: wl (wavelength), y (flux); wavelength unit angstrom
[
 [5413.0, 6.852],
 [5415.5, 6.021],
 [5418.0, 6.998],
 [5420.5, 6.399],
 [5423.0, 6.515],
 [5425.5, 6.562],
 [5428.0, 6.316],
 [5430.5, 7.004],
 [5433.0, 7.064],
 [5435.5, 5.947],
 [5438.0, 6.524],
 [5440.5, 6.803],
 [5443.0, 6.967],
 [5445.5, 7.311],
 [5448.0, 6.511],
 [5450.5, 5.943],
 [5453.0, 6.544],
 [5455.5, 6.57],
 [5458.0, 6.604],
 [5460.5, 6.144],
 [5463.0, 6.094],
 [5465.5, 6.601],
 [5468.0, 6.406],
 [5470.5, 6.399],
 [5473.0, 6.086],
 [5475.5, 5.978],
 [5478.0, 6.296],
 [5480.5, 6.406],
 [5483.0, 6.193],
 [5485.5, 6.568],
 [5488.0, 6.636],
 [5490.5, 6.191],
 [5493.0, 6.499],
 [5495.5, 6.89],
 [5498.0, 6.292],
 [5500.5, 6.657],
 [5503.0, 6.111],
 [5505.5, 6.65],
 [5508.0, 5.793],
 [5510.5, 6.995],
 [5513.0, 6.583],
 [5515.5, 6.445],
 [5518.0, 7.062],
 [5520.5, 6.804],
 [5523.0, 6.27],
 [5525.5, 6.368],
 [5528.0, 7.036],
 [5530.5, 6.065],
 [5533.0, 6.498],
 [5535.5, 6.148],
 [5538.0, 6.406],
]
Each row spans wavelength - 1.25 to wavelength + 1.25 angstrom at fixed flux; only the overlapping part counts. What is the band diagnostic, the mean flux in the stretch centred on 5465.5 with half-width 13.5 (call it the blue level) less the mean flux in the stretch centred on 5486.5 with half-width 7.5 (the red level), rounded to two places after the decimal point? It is -0.08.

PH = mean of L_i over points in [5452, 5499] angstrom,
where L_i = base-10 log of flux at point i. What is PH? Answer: 0.805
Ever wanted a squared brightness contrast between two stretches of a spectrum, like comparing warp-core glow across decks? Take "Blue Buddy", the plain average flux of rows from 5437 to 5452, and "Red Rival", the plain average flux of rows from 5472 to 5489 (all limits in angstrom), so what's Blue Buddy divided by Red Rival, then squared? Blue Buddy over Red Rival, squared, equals 1.12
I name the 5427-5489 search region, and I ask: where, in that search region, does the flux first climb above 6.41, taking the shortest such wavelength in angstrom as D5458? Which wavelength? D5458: 5430.5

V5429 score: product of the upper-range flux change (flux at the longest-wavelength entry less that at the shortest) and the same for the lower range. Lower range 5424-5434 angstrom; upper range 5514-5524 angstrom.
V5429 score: -0.088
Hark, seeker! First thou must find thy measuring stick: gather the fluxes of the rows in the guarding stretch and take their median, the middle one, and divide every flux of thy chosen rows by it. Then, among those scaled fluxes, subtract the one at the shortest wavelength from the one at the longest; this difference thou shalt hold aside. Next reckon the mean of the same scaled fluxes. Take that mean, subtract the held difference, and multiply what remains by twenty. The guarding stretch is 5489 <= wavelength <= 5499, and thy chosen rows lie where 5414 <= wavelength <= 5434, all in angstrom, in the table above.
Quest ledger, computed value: 17.4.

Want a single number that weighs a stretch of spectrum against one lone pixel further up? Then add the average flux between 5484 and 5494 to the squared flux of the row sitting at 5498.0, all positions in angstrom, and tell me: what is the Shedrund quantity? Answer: 46.1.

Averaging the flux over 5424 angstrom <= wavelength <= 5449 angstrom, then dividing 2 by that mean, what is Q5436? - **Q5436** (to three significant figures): 0.298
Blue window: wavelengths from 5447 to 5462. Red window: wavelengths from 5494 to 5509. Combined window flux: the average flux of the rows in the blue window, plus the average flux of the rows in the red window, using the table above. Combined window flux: 12.8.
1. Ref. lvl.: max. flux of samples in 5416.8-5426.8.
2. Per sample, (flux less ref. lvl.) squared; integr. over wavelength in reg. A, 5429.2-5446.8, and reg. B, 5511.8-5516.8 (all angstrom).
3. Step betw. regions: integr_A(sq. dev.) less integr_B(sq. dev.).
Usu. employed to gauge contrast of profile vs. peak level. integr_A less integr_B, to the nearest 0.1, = 2.5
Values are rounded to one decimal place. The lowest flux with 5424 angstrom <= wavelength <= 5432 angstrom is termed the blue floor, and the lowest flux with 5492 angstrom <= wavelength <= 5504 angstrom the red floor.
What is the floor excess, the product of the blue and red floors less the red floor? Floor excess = 32.5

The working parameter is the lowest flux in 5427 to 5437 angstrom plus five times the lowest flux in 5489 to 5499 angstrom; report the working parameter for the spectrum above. 36.9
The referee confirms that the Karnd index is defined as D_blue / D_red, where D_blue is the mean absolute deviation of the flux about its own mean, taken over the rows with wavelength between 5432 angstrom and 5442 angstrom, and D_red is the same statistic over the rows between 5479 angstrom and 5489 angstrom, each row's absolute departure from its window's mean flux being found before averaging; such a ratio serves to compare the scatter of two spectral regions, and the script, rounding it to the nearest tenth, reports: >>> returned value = 2.3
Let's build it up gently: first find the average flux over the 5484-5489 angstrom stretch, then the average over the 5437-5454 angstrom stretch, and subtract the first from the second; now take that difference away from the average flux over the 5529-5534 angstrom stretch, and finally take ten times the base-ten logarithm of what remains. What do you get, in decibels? 7.94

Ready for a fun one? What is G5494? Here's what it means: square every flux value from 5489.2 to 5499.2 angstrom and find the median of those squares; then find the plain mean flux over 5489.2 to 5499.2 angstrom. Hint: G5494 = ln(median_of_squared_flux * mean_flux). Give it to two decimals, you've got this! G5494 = 5.58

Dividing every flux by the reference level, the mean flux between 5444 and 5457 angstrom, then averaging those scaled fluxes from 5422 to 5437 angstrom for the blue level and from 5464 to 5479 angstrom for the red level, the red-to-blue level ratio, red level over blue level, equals 0.958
